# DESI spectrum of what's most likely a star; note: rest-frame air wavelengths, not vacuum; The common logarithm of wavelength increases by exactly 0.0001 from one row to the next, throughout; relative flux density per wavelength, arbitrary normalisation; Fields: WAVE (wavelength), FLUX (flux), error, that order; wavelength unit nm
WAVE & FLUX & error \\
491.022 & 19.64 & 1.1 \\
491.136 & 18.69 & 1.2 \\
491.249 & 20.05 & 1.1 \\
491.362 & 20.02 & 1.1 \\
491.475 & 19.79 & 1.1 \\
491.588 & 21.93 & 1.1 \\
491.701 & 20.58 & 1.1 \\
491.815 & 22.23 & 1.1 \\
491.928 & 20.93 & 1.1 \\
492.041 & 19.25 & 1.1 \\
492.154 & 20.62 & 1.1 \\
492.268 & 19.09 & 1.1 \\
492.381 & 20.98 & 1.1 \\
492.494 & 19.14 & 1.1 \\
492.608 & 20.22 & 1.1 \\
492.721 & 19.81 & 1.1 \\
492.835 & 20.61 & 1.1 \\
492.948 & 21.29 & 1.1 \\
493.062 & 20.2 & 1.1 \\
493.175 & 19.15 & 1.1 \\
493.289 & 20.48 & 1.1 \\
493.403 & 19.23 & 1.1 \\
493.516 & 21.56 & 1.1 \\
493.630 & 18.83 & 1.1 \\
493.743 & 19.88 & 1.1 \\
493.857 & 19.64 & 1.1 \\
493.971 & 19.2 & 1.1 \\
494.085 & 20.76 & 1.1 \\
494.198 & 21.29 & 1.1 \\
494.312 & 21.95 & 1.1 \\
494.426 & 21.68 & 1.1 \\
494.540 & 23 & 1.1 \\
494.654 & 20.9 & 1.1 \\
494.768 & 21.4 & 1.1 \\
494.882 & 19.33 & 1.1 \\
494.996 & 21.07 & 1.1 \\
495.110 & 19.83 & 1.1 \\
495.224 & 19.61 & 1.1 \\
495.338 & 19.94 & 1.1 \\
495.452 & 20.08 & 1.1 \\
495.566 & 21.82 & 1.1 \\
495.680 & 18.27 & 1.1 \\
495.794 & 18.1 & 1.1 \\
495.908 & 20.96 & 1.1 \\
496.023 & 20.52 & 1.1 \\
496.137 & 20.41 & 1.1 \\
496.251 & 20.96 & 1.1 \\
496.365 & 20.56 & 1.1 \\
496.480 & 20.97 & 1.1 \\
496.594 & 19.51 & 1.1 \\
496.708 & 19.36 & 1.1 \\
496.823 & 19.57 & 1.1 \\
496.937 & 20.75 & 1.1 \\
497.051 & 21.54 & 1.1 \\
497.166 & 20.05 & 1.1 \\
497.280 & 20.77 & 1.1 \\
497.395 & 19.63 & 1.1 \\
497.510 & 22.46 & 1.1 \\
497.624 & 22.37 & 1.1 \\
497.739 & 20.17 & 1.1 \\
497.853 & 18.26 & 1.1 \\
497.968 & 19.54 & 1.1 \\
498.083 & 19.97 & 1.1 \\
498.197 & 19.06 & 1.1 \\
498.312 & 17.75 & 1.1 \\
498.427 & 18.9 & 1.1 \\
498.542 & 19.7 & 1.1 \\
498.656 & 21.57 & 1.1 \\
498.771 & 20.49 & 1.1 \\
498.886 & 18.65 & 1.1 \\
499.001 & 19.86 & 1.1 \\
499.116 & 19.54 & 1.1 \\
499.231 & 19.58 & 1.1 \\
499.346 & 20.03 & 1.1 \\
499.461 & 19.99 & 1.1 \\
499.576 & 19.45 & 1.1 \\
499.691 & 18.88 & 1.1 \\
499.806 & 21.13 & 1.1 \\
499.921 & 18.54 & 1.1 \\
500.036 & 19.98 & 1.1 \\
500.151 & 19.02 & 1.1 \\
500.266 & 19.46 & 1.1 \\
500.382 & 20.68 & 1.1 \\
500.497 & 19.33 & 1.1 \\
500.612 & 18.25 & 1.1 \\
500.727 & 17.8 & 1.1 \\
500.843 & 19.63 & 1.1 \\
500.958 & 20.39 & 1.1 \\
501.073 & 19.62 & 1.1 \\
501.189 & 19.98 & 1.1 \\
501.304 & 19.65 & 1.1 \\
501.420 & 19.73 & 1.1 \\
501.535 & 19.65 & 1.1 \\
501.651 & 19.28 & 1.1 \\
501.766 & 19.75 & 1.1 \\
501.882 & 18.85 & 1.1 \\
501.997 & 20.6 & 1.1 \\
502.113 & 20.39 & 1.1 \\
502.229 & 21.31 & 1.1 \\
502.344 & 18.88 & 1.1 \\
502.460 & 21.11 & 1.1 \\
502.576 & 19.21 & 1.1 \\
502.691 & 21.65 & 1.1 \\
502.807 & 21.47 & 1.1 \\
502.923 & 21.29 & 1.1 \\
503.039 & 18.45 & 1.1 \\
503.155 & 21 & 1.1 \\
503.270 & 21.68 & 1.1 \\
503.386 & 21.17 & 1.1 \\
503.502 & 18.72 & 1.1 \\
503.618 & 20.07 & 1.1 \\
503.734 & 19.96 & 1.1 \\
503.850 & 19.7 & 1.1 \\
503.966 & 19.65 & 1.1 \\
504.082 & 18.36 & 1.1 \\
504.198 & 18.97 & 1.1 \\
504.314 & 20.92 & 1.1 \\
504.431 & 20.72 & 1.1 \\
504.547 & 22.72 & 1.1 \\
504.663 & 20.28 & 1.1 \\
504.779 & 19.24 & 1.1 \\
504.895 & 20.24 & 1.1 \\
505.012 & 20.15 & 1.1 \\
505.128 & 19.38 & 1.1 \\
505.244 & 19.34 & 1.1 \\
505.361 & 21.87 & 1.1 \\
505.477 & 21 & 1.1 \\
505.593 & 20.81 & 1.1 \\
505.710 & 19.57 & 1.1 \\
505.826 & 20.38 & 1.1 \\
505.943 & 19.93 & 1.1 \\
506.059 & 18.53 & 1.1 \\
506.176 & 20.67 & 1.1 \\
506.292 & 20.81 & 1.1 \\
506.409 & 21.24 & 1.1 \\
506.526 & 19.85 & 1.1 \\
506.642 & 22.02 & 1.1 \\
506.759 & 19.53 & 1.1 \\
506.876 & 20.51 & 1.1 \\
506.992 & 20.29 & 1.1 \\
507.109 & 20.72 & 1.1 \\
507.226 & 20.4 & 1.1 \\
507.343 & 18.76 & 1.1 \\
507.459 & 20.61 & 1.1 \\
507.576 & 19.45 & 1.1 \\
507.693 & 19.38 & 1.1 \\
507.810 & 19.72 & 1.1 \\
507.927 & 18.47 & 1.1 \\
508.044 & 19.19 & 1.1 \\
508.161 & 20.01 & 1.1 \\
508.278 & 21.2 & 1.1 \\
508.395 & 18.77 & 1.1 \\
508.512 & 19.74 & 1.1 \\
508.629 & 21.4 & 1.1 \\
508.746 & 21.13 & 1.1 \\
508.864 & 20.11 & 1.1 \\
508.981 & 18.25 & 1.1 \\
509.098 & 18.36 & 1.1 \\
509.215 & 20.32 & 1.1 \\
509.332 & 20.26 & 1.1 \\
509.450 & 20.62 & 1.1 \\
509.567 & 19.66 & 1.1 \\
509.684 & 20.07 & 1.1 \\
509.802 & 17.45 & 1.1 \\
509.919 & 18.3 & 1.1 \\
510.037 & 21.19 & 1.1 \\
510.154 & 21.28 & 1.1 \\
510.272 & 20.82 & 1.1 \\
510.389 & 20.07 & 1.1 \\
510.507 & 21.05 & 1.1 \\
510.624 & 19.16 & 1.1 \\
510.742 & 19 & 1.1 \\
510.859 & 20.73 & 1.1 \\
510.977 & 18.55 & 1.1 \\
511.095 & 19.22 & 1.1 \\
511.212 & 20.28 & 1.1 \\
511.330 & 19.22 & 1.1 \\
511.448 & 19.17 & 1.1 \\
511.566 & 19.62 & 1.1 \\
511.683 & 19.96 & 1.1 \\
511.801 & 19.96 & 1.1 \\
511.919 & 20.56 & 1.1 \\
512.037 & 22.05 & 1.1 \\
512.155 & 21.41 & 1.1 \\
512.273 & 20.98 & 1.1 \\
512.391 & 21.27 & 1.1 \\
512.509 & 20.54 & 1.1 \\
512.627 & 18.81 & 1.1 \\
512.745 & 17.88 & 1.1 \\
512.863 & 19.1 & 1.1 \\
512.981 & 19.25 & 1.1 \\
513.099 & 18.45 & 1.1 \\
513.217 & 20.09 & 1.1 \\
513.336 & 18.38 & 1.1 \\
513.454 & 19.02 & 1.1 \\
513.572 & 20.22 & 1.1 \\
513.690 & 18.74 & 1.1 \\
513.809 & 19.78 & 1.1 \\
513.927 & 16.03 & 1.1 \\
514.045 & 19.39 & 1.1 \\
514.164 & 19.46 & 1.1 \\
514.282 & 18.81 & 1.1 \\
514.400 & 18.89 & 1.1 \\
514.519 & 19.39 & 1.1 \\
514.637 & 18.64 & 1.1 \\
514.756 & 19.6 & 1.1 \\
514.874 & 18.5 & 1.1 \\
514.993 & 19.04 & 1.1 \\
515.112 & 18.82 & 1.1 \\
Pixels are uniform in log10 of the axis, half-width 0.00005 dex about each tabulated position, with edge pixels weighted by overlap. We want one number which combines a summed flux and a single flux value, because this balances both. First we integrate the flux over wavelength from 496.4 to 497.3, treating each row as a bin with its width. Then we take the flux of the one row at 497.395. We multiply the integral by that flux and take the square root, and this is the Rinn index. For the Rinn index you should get 19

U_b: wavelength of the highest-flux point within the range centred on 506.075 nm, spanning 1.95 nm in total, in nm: 506.642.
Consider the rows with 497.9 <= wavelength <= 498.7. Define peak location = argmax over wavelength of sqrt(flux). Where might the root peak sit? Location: 498.656 nm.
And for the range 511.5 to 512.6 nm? 512.037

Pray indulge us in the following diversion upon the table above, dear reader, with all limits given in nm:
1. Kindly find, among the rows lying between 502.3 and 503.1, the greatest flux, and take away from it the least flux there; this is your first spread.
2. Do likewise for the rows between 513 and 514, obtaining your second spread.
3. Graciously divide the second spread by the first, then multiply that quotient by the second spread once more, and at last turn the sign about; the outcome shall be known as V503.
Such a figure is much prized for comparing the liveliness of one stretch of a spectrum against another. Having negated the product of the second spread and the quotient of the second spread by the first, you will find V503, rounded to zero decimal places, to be -5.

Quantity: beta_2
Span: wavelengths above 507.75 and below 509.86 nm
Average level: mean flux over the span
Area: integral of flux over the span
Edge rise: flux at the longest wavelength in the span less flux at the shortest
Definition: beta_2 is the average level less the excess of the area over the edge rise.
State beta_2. -24.1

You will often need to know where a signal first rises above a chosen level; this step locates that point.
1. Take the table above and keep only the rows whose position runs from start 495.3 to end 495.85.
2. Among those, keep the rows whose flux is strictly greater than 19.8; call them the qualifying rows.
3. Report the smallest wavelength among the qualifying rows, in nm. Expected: 495.338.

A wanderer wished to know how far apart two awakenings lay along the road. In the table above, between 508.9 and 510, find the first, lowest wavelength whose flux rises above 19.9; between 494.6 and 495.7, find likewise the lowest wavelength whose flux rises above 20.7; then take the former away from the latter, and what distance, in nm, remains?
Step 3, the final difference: -14.56 nm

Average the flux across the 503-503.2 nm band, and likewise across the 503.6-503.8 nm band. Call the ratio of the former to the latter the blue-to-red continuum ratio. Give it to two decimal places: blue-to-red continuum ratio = 0.99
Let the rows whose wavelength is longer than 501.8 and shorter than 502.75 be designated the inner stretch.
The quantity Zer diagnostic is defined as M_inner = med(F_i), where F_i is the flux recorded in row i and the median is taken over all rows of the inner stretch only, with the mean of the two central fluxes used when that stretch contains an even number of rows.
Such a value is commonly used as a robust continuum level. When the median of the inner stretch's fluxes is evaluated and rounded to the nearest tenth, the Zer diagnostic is 20.5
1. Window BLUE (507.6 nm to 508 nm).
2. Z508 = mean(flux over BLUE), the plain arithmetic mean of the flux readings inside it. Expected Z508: 19.2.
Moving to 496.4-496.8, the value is 19.9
